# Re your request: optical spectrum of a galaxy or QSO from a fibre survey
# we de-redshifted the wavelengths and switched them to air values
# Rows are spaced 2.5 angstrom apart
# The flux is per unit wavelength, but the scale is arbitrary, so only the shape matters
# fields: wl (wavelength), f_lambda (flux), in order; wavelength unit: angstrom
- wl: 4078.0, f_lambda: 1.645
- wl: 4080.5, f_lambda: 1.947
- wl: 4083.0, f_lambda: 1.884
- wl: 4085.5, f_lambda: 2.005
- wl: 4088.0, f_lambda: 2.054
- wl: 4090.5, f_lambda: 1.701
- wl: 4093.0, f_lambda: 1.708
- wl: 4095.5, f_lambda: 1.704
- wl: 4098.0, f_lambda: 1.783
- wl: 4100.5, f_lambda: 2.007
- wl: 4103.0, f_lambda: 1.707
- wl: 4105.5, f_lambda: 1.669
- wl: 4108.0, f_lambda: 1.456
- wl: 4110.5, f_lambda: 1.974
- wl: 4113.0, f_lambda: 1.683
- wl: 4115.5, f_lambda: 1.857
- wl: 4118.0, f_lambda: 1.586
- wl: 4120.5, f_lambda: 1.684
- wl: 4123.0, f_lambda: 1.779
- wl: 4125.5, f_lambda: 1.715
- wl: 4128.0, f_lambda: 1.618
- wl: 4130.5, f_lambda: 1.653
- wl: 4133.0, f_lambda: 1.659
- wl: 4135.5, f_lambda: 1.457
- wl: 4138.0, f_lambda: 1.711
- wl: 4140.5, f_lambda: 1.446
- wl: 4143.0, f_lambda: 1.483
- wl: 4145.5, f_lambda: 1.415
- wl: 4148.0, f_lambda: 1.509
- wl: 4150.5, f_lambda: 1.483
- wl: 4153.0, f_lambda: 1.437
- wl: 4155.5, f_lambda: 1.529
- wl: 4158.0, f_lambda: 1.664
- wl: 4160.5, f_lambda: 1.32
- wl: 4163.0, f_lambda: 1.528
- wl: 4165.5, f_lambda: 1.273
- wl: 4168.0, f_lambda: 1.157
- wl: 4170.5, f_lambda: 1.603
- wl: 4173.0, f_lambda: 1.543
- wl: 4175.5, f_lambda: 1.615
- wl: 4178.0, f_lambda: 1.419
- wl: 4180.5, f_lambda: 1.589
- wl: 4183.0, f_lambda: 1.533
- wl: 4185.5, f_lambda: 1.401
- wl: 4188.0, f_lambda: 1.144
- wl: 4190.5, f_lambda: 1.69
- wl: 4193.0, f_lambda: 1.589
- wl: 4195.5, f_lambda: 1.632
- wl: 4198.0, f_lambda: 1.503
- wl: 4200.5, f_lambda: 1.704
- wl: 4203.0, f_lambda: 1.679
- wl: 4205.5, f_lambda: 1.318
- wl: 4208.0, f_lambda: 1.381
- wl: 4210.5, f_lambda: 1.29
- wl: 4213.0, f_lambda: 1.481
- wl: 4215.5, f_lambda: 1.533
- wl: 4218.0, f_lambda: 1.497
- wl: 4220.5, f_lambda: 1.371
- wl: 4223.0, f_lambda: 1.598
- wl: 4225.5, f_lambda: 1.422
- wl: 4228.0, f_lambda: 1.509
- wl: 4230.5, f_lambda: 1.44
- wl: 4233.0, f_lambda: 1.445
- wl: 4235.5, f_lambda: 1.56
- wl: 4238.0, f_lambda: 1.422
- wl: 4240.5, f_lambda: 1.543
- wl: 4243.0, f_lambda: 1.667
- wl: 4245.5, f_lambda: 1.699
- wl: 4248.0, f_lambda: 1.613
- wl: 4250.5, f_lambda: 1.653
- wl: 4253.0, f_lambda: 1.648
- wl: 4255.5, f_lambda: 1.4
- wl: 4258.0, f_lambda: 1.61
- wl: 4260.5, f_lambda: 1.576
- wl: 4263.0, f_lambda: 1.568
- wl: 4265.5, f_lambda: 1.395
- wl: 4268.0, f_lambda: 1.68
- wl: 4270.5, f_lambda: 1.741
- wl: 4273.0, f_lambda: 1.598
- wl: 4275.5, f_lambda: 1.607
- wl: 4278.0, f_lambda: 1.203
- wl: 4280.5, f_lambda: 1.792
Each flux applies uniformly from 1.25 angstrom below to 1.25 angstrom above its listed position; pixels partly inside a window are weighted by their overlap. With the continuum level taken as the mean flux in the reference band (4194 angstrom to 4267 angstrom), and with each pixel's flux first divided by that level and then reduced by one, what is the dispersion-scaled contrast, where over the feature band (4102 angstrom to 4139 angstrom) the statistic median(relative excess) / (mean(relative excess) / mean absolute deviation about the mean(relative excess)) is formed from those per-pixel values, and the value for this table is 0.059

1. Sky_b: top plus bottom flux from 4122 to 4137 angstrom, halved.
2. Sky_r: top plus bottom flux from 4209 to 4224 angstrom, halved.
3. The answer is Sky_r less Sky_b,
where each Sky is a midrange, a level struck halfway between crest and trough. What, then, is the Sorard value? -0.17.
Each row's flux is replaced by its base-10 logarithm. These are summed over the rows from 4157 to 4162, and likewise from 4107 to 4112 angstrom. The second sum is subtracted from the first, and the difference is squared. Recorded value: 0.0136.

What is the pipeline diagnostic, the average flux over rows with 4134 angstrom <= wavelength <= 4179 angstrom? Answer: 1.48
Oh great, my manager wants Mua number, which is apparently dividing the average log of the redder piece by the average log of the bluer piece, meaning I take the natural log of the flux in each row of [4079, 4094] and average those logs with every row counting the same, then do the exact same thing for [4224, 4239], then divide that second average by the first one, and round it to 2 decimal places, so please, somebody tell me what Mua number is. 0.61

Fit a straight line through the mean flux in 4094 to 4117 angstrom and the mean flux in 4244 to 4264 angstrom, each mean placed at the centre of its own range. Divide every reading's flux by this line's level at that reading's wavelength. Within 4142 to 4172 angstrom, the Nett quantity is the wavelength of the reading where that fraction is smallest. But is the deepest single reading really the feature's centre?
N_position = 4168.0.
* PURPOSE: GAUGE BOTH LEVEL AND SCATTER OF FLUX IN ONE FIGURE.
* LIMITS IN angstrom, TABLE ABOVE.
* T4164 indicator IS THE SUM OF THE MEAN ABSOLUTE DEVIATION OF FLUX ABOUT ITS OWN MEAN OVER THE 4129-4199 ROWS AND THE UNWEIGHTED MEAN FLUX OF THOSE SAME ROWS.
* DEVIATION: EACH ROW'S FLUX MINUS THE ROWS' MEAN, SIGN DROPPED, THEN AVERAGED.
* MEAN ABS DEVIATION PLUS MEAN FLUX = 1.61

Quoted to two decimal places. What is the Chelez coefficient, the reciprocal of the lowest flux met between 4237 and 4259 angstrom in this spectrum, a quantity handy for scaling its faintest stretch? 0.71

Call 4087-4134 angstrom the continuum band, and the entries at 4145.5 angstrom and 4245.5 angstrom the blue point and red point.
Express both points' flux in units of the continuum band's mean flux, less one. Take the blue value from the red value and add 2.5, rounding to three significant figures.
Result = 2.66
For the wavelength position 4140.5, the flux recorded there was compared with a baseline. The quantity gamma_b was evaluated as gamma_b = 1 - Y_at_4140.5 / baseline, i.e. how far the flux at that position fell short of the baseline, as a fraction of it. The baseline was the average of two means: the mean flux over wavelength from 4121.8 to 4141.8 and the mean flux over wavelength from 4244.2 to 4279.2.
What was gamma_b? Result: 0.096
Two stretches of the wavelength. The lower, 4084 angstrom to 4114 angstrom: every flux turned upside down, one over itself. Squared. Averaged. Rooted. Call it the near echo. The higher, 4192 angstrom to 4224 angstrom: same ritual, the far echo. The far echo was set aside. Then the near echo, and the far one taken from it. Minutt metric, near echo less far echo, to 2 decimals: -0.10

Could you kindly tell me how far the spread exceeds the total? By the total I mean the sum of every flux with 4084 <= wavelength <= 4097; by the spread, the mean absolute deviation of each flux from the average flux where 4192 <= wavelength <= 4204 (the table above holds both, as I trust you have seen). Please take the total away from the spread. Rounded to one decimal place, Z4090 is -9.1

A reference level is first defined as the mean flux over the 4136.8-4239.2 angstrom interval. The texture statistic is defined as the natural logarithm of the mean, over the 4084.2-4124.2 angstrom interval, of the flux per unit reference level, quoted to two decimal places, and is 0.18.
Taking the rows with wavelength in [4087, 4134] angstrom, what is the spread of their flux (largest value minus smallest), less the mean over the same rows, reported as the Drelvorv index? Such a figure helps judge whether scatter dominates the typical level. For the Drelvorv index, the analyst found -1.14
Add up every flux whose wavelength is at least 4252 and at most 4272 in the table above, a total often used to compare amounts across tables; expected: 12.6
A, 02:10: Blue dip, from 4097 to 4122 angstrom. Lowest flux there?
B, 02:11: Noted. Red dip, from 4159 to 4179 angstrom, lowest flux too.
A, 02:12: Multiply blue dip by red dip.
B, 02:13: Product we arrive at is 1.68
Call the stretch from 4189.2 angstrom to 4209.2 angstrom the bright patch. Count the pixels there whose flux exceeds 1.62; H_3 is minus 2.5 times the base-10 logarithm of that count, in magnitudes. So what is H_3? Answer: -1.5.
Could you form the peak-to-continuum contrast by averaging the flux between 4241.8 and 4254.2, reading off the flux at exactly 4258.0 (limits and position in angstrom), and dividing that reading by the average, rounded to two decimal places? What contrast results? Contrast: 0.97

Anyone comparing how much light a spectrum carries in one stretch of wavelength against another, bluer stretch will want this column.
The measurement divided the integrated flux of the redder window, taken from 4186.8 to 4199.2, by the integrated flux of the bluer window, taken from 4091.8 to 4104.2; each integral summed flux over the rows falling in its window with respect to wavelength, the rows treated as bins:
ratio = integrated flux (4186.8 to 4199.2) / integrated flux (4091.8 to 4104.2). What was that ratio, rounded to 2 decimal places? 0.85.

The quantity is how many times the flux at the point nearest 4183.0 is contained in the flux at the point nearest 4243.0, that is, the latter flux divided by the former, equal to 1.09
